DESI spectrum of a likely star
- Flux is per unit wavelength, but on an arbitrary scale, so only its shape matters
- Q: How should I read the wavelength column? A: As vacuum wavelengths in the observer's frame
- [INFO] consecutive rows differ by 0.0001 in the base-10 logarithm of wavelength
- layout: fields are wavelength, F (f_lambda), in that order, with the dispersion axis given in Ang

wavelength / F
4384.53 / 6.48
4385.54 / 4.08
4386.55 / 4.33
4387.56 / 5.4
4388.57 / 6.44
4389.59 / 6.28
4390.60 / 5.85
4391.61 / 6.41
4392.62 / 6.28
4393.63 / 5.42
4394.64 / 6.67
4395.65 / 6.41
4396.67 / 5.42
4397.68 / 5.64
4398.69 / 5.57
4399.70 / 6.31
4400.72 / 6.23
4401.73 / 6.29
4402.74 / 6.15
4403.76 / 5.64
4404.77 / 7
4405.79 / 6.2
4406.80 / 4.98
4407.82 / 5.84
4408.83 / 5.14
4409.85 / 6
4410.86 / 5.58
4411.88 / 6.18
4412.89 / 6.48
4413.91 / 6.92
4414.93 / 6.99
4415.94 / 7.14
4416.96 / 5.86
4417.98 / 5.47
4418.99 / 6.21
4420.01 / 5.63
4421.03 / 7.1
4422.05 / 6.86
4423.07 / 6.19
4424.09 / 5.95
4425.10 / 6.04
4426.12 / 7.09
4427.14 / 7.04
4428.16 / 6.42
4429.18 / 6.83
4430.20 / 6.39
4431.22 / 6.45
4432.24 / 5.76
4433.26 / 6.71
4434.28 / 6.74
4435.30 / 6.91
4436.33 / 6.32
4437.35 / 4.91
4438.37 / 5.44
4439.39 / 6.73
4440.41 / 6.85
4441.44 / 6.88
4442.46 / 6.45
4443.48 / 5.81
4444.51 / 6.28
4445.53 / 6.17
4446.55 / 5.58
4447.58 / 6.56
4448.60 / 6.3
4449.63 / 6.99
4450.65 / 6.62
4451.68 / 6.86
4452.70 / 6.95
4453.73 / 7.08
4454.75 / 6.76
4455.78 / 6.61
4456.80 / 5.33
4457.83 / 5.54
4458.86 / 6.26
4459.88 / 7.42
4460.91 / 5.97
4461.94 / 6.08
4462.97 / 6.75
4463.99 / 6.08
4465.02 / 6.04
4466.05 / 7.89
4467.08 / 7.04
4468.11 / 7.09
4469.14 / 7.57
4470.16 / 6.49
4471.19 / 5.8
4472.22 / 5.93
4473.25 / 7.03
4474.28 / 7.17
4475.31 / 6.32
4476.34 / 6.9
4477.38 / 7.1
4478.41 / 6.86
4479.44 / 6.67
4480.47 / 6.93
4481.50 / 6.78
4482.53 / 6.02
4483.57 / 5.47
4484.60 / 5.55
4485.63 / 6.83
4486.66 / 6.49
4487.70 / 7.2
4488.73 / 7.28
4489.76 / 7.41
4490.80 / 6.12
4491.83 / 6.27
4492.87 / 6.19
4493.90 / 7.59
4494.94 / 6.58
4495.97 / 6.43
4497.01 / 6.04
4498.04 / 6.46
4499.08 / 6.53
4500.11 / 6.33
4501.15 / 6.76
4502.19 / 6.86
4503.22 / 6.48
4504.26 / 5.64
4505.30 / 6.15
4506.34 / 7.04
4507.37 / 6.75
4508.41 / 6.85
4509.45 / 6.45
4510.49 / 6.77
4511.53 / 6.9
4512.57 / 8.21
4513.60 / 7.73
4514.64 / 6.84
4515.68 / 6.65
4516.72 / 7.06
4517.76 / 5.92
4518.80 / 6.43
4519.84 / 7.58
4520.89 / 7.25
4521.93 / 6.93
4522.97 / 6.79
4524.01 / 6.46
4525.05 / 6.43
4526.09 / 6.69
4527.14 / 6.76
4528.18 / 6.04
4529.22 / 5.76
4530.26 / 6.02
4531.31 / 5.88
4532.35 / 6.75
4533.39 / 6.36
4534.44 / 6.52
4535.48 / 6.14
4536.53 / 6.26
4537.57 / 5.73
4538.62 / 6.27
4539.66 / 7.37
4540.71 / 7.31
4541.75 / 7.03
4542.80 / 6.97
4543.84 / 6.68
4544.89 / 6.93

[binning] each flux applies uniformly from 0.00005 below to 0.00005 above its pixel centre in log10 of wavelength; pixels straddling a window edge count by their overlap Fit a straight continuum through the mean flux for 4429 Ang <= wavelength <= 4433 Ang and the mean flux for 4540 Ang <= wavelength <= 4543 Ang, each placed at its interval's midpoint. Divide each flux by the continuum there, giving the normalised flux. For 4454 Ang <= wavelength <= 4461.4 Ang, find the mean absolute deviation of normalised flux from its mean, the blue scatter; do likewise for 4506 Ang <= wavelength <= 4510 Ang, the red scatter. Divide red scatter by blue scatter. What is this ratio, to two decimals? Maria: 0.29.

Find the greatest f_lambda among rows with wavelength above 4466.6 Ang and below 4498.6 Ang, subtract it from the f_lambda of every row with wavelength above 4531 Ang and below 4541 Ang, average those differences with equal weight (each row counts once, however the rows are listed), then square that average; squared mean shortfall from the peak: 1.3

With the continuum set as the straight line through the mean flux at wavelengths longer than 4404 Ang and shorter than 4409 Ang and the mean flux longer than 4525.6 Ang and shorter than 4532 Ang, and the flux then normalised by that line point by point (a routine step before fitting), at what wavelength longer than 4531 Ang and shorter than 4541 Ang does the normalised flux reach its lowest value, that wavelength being 4537.57 Ang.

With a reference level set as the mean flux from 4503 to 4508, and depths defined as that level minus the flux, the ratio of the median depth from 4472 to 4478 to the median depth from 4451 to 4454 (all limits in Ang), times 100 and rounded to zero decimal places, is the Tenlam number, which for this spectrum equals 103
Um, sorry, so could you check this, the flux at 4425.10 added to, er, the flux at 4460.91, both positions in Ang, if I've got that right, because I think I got 12.0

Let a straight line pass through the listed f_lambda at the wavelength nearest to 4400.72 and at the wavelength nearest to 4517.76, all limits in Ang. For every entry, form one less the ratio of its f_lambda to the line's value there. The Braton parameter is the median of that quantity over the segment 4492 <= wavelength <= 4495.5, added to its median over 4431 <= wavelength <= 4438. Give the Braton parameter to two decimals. -0.15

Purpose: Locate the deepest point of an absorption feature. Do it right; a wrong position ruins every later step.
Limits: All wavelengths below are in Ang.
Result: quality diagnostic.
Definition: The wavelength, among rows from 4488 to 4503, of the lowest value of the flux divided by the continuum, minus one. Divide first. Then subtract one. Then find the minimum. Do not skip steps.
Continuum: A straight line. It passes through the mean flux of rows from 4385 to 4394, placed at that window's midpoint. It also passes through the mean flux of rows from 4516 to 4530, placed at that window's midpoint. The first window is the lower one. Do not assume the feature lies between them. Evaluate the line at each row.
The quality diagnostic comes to 4497.01 Ang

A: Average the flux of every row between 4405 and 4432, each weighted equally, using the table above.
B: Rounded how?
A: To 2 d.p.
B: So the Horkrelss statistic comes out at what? 6.27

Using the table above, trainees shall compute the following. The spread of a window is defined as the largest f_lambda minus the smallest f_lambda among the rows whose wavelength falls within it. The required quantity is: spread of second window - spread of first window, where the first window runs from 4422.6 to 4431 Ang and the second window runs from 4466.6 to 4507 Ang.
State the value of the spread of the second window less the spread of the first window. 1.0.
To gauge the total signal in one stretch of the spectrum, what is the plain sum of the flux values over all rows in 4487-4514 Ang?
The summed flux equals 175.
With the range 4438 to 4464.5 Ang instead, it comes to 166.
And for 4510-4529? 123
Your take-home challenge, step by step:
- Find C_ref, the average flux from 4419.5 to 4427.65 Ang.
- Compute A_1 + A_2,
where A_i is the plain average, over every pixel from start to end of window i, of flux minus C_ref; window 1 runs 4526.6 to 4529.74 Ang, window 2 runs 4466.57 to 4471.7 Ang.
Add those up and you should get 0.0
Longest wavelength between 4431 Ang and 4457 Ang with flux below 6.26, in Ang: 4456.80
